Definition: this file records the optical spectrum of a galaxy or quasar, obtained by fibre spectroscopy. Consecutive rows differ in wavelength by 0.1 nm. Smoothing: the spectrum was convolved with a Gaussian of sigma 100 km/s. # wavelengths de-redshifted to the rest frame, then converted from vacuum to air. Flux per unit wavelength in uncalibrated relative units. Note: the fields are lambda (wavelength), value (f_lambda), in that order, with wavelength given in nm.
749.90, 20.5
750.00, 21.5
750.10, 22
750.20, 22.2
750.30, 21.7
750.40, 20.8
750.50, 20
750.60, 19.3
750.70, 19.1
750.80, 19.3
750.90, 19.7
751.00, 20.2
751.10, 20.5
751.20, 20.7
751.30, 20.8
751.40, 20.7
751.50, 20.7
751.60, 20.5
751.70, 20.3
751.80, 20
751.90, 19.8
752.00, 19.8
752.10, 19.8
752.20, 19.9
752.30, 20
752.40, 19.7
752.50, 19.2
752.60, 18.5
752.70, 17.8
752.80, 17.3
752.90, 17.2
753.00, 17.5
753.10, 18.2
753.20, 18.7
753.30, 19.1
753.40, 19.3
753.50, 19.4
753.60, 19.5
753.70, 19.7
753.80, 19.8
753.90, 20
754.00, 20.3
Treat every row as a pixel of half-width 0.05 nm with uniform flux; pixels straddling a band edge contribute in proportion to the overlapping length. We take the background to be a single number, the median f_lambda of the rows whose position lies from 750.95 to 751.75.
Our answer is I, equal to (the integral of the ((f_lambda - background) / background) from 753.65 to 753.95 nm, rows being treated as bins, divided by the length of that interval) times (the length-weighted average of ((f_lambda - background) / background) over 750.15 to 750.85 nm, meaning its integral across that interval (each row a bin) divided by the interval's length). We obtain 0.0005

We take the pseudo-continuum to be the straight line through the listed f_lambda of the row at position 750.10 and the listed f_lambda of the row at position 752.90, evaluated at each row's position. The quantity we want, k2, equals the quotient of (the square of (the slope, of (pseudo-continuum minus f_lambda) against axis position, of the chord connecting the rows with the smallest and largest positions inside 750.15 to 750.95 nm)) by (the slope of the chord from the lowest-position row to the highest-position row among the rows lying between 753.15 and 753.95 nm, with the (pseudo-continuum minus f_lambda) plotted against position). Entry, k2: -1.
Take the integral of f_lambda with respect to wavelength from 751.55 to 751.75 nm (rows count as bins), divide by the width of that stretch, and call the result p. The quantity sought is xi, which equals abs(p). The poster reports 20.4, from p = 20.40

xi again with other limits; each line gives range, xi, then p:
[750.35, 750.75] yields 19.8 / 19.80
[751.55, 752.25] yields 20.0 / 20.01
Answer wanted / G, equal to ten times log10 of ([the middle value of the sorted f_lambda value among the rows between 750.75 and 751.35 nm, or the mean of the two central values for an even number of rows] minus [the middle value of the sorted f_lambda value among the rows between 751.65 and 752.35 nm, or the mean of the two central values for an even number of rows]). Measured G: -3.5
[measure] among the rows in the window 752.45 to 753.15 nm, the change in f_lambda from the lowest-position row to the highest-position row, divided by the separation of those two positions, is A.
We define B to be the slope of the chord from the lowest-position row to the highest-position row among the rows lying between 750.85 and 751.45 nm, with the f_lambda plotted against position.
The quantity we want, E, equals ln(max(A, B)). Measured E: 0.7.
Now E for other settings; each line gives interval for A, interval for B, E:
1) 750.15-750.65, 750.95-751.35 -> 0.7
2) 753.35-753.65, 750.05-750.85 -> 0.0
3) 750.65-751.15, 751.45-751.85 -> 1.3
